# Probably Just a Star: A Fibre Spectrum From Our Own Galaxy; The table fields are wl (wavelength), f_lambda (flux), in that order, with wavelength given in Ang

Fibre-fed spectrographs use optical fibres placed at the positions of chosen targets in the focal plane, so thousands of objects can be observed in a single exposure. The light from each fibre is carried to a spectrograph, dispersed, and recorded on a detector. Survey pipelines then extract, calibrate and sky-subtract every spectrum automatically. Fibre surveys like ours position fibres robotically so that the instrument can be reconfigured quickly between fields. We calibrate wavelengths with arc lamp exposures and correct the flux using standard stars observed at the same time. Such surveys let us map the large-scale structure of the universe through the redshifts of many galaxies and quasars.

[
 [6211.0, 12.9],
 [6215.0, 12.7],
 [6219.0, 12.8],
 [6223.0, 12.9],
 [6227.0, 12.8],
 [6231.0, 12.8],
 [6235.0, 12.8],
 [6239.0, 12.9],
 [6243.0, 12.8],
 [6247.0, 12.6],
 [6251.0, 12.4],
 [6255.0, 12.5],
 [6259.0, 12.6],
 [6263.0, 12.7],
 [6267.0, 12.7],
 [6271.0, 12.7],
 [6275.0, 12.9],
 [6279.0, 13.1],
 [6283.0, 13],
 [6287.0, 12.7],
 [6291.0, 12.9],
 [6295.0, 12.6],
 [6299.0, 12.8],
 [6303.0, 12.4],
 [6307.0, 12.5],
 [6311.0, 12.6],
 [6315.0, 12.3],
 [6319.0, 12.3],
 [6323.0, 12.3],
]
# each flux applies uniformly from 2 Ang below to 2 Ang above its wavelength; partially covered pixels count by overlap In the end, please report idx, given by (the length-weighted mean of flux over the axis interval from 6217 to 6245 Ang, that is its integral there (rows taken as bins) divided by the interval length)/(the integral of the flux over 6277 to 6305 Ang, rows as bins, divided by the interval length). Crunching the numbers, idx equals 1.00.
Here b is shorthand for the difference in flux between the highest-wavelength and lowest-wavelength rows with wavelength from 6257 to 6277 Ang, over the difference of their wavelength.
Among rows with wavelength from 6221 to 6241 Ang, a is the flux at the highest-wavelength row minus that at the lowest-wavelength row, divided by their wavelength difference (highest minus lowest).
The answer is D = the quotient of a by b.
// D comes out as 0.0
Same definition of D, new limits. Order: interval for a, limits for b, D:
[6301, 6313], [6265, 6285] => 1.3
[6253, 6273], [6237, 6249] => -0.3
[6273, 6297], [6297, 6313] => 0.9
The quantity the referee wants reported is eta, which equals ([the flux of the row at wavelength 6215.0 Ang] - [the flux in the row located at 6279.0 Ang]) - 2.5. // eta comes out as -2.90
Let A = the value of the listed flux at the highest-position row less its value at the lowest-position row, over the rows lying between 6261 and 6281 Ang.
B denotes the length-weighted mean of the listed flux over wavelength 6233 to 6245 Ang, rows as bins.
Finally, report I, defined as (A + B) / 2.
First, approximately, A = 0.4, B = 12.8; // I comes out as 6.62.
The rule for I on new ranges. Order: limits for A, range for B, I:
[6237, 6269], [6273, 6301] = 6.33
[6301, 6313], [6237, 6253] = 6.44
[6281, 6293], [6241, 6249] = 6.30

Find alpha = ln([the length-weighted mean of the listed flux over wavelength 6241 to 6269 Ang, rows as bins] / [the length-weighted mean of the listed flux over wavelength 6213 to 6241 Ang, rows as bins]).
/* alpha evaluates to -0.016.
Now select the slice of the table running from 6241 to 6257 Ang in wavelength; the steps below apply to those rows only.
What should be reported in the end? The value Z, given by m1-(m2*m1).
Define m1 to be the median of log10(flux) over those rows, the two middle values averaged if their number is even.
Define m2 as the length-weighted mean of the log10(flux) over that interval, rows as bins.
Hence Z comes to -0.109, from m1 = 1.10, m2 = 1.10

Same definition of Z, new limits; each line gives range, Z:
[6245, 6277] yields -0.112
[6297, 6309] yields -0.109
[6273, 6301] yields -0.121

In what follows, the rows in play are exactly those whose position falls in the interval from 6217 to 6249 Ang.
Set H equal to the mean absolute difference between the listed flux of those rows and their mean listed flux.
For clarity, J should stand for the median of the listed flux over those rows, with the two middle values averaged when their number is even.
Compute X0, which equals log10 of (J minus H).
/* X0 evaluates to 1.11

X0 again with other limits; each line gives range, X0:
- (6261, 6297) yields 1.10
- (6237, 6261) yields 1.10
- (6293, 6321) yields 1.09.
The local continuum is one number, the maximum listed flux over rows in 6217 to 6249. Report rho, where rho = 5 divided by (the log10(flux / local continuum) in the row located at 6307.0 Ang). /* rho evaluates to -366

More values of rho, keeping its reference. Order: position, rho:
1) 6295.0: -489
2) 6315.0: -242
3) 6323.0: -242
